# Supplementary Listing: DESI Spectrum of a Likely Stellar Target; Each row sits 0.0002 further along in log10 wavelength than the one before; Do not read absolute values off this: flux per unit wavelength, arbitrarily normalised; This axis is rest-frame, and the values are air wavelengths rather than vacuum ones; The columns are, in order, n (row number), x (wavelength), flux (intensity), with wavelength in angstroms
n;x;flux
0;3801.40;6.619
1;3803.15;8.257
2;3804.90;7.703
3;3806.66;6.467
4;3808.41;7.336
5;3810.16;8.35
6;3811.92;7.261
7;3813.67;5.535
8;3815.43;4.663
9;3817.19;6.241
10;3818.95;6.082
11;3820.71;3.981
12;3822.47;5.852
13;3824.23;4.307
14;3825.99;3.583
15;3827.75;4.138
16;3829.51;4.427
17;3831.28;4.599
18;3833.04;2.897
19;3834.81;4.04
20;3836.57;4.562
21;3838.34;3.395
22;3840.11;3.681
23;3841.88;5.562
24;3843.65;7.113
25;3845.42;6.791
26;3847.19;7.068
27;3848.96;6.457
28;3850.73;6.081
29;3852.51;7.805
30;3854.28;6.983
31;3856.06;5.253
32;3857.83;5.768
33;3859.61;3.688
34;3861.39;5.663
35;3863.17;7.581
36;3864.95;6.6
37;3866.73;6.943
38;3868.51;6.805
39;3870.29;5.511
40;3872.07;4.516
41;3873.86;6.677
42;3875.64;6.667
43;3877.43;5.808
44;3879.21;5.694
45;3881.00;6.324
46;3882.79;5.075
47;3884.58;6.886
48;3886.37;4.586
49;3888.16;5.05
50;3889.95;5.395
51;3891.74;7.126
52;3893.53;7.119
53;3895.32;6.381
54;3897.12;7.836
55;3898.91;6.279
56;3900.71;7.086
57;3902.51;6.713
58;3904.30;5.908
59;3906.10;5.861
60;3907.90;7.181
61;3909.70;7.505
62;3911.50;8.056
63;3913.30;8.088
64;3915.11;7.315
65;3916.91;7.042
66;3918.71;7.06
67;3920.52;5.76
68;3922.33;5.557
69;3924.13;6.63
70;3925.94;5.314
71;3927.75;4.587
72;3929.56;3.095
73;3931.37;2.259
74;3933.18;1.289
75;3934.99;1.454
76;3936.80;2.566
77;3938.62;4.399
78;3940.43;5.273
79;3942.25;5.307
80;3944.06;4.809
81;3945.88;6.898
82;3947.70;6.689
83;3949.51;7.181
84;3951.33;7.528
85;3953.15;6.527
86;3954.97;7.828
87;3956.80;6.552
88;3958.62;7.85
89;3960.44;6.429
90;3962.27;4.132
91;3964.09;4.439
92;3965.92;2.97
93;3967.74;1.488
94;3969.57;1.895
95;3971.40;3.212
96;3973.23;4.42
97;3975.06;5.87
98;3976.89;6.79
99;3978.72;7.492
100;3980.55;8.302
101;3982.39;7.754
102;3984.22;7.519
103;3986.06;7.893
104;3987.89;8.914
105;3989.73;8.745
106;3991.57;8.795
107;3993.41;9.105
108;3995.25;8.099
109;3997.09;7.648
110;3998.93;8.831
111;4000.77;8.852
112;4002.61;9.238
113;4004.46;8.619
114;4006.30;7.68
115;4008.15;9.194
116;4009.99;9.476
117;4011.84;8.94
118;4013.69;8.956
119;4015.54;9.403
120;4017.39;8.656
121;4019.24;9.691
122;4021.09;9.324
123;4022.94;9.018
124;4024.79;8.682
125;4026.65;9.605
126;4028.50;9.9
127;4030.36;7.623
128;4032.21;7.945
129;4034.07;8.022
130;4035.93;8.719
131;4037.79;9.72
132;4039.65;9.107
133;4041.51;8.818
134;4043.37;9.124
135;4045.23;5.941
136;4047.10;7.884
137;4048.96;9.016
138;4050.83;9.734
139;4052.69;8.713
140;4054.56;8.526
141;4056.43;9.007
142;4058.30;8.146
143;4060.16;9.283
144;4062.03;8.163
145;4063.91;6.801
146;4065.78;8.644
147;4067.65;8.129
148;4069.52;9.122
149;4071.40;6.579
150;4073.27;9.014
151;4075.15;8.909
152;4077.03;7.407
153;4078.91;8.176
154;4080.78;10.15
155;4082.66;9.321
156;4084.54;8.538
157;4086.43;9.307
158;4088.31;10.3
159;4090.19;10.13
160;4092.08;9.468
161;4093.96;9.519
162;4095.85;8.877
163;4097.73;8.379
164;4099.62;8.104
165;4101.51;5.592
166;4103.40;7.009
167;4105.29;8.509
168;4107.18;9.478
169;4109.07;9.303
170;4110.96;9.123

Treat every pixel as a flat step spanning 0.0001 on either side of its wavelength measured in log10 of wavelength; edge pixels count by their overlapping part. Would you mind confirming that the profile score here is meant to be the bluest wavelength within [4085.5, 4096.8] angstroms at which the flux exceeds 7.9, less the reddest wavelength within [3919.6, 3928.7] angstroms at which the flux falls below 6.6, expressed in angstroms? 158.7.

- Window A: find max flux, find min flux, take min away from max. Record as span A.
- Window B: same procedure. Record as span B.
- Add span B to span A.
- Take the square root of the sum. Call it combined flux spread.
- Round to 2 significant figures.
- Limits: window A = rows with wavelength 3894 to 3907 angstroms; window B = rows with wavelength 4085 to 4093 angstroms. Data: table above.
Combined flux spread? 1.7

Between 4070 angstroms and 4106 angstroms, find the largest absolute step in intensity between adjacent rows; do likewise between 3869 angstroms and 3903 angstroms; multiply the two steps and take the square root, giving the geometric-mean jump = 2.40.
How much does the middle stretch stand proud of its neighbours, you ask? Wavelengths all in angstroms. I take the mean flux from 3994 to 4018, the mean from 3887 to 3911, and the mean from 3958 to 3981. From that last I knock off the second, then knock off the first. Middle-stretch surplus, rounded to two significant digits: -10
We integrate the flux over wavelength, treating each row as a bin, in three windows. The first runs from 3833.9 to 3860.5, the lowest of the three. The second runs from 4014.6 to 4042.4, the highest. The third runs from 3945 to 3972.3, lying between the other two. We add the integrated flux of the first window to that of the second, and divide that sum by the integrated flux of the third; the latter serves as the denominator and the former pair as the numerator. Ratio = 2.7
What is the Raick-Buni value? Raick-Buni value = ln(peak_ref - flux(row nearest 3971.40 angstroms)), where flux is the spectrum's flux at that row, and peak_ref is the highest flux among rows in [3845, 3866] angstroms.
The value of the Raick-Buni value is 1.5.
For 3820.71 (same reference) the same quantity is 1.3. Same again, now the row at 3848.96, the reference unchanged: 0.3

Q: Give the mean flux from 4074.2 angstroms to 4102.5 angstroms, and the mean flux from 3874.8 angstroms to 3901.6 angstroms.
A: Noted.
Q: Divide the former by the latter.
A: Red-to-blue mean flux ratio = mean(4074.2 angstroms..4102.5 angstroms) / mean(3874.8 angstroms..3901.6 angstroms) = 1.4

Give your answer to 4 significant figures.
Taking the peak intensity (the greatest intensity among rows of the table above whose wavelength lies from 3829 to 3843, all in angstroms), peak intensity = 5.562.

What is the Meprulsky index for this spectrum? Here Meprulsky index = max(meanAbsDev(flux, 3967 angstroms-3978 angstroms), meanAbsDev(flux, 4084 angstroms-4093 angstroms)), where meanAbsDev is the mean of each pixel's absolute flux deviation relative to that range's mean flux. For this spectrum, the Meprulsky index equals 1.7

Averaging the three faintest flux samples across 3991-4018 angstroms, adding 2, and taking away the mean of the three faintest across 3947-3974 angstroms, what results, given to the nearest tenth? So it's 7.7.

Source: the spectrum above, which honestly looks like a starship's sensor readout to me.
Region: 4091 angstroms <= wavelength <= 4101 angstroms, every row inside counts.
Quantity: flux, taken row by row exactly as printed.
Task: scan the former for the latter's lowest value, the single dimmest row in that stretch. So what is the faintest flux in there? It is 8.104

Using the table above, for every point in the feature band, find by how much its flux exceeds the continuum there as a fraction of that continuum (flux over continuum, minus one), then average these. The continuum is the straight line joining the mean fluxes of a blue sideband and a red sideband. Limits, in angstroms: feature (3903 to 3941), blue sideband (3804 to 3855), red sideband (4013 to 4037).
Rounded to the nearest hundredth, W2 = -0.25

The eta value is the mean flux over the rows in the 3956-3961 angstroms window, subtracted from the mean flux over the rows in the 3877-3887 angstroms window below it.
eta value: -1.2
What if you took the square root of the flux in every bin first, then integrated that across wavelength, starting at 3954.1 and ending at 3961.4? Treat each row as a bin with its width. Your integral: 19.5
